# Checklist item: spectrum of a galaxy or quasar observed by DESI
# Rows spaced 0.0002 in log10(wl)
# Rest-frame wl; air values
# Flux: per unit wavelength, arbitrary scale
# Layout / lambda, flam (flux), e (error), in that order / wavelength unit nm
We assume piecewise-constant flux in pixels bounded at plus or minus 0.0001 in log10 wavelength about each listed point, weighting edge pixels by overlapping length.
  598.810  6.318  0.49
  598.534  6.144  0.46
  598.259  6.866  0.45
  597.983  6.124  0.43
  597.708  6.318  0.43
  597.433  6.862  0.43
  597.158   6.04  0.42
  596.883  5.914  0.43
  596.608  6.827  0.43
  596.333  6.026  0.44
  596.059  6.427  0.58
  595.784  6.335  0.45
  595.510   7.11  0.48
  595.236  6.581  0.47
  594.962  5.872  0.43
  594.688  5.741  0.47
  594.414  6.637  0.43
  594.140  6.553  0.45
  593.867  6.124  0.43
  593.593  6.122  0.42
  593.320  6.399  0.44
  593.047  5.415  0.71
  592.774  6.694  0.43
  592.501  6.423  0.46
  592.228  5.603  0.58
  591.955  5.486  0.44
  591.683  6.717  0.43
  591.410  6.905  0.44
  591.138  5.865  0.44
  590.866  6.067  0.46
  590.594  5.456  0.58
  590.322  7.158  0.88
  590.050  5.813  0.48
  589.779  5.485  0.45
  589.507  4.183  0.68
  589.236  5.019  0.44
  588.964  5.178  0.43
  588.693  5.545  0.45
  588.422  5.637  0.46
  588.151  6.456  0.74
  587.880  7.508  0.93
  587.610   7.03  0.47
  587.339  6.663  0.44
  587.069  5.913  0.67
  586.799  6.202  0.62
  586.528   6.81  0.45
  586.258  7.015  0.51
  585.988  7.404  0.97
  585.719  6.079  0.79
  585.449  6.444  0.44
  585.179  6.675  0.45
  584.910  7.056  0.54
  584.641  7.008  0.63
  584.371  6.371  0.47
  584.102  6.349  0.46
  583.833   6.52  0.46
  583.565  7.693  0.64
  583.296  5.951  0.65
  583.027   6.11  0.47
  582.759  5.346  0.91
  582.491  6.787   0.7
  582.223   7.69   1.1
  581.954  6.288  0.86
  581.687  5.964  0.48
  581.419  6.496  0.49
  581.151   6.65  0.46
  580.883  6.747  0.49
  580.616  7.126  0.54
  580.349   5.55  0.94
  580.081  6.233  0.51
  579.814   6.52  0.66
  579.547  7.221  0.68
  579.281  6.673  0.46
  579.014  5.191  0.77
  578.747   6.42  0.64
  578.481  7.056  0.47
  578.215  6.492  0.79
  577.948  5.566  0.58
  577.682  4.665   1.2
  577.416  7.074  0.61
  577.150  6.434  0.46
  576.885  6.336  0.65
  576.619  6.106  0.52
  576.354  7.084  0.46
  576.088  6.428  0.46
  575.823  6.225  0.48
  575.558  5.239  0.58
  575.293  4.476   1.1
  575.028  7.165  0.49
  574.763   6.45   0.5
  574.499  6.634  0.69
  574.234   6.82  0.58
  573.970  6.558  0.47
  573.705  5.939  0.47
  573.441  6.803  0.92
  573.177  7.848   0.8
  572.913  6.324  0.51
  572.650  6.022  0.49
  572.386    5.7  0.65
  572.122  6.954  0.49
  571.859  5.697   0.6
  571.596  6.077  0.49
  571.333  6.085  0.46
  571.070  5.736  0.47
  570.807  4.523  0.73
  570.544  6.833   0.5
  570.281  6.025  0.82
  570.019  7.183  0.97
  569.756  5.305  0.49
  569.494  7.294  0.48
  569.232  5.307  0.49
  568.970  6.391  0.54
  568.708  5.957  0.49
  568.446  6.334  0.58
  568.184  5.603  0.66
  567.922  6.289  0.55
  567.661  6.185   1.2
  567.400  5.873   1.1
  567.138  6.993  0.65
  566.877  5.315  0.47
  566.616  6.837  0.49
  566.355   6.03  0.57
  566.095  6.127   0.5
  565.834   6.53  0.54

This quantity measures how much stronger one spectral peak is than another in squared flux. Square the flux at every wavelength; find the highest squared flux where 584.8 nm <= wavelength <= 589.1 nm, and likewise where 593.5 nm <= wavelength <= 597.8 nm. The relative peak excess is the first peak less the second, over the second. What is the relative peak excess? 0.12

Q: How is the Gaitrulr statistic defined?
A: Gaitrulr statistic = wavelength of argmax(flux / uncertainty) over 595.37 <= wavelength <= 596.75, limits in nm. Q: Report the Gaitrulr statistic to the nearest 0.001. 596.608 nm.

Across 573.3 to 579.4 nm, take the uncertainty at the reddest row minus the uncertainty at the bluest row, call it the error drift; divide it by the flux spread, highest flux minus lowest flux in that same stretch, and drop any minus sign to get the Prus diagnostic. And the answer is 0.17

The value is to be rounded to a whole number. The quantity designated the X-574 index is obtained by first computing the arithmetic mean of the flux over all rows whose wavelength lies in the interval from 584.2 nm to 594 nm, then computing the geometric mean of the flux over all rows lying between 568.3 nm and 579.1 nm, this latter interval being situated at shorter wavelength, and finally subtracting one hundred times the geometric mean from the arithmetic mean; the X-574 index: -610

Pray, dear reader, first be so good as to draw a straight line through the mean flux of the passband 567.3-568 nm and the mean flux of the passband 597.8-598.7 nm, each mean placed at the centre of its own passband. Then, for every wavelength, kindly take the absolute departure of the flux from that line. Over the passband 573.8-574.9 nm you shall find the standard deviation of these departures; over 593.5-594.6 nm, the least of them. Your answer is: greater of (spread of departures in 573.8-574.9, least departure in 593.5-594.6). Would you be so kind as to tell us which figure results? 0.21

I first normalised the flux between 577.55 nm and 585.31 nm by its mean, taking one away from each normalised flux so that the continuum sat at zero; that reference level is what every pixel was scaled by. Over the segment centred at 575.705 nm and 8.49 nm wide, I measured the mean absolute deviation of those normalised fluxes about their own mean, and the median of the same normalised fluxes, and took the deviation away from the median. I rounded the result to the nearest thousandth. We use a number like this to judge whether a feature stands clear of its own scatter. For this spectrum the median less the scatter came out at -0.086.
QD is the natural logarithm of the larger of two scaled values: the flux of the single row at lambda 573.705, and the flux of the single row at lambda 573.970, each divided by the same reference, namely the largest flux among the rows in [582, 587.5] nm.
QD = -0.16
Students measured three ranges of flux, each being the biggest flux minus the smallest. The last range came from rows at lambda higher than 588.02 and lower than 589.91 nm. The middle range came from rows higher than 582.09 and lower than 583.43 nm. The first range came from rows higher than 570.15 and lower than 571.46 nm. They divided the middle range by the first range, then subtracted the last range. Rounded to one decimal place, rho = -1.3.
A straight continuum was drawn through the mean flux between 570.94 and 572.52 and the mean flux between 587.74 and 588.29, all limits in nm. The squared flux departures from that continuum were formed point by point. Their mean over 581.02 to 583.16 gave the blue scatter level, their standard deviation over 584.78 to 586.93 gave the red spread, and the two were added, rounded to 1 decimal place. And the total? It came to 0.7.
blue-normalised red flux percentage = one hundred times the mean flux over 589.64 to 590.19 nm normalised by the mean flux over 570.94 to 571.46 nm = 96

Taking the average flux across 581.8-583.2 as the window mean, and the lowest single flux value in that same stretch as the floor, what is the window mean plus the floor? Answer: 11.8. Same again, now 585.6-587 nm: 12.8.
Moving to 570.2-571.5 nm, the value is 10.4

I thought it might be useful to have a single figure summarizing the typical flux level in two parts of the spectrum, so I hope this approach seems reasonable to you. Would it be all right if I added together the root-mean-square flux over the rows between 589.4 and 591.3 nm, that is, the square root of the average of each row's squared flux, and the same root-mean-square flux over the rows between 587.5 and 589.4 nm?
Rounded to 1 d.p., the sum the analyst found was 11.9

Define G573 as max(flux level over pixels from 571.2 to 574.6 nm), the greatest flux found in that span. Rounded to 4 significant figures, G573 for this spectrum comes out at 7.848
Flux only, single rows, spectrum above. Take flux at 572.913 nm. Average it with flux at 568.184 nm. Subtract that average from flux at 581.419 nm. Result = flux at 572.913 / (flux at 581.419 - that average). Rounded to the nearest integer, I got 12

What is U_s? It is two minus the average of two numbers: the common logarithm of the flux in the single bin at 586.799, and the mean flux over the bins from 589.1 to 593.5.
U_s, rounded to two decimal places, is -1.36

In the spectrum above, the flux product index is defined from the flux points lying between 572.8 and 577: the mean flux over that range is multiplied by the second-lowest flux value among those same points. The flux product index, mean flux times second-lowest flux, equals 34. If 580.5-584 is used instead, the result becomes 39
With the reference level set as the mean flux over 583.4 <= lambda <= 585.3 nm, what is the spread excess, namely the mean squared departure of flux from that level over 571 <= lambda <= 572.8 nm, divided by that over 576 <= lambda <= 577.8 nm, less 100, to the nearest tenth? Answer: -99.1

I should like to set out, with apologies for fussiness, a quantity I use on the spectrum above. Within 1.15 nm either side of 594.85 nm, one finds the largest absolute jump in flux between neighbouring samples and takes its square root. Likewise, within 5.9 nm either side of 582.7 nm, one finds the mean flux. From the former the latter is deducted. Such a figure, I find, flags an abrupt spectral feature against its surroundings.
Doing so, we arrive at -5.5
